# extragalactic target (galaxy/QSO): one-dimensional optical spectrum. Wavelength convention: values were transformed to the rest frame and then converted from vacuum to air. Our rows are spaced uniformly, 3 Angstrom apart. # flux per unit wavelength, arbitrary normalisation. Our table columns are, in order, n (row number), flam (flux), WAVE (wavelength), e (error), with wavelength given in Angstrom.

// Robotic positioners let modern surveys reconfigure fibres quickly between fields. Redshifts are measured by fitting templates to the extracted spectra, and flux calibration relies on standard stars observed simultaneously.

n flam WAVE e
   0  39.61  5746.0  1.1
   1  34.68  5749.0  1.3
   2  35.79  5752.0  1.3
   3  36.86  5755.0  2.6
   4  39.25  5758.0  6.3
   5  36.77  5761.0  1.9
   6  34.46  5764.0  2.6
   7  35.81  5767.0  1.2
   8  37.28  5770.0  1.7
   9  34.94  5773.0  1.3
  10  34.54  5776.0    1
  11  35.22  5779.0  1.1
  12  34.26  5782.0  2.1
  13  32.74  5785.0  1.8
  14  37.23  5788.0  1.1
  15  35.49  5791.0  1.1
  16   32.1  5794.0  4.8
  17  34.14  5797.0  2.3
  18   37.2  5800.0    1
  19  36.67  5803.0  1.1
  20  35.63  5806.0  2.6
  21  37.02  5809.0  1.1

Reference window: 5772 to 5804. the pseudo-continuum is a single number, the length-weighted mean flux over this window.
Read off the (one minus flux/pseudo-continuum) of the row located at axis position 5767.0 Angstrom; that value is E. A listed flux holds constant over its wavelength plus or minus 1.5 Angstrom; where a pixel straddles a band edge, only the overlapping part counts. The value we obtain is -0.03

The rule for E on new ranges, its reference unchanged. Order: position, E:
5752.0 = -0.02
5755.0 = -0.06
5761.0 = -0.05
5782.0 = 0.02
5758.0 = -0.12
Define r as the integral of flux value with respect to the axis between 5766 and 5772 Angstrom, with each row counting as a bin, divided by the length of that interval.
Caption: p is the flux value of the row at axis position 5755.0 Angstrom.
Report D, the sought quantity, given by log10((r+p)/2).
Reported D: 1.56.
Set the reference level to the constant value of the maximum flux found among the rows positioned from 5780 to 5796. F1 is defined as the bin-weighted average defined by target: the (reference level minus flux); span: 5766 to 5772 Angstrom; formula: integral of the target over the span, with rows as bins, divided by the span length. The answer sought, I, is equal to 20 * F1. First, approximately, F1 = 0.8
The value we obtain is 15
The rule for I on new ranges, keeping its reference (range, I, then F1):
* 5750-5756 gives 22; 1.1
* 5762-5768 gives 40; 2.0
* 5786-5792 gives 22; 1.1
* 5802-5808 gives 21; 1.1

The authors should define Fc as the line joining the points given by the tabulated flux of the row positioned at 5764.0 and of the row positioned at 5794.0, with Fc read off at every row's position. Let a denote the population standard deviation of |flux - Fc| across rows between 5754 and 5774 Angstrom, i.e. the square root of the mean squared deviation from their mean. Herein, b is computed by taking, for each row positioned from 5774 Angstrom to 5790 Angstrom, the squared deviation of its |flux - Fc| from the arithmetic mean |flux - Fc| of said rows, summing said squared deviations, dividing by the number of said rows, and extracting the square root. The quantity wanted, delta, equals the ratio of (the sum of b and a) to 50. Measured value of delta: 0.057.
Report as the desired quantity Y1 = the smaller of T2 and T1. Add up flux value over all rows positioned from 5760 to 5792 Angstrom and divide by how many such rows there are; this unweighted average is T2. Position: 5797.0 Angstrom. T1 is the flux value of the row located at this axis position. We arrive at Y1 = 34.1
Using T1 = 34.14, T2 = 35.3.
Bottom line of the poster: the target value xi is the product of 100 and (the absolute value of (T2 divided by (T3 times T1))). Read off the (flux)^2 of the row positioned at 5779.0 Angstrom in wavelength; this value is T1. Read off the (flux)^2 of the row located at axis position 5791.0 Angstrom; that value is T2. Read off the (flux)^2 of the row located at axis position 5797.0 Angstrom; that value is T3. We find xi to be 0.087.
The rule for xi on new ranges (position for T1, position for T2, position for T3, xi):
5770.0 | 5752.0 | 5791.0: 0.073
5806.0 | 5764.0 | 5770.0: 0.067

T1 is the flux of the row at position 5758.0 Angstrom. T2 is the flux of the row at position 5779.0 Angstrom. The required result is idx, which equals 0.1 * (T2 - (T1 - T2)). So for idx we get 3.12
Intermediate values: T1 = 39.25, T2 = 35.22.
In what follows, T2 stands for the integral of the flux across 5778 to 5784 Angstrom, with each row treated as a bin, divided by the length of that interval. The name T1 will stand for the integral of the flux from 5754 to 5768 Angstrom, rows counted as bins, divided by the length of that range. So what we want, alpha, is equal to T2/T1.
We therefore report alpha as 0.94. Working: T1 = 36.7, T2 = 34.5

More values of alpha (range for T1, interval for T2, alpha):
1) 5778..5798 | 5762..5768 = 1.02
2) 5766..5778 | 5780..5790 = 0.98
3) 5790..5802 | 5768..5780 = 1.02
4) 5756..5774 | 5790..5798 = 0.93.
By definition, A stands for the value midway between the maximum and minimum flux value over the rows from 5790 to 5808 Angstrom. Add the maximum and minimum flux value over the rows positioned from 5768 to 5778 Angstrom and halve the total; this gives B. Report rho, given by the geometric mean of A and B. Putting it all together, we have 35.3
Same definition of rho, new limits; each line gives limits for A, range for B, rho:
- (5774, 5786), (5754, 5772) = 35.4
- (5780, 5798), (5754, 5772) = 35.7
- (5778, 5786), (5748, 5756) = 34.9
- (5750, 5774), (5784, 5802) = 35.7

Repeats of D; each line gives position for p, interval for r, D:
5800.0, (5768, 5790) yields 1.56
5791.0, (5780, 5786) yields 1.54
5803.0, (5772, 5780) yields 1.55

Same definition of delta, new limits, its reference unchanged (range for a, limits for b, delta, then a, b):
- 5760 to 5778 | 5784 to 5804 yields 0.063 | 1.0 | 2.16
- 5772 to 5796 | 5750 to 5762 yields 0.058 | 1.5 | 1.42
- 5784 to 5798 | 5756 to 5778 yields 0.063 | 1.8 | 1.35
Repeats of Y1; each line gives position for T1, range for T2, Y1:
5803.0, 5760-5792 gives 35.3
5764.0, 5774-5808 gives 34.5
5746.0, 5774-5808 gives 35.0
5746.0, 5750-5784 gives 35.9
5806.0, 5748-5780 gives 35.6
